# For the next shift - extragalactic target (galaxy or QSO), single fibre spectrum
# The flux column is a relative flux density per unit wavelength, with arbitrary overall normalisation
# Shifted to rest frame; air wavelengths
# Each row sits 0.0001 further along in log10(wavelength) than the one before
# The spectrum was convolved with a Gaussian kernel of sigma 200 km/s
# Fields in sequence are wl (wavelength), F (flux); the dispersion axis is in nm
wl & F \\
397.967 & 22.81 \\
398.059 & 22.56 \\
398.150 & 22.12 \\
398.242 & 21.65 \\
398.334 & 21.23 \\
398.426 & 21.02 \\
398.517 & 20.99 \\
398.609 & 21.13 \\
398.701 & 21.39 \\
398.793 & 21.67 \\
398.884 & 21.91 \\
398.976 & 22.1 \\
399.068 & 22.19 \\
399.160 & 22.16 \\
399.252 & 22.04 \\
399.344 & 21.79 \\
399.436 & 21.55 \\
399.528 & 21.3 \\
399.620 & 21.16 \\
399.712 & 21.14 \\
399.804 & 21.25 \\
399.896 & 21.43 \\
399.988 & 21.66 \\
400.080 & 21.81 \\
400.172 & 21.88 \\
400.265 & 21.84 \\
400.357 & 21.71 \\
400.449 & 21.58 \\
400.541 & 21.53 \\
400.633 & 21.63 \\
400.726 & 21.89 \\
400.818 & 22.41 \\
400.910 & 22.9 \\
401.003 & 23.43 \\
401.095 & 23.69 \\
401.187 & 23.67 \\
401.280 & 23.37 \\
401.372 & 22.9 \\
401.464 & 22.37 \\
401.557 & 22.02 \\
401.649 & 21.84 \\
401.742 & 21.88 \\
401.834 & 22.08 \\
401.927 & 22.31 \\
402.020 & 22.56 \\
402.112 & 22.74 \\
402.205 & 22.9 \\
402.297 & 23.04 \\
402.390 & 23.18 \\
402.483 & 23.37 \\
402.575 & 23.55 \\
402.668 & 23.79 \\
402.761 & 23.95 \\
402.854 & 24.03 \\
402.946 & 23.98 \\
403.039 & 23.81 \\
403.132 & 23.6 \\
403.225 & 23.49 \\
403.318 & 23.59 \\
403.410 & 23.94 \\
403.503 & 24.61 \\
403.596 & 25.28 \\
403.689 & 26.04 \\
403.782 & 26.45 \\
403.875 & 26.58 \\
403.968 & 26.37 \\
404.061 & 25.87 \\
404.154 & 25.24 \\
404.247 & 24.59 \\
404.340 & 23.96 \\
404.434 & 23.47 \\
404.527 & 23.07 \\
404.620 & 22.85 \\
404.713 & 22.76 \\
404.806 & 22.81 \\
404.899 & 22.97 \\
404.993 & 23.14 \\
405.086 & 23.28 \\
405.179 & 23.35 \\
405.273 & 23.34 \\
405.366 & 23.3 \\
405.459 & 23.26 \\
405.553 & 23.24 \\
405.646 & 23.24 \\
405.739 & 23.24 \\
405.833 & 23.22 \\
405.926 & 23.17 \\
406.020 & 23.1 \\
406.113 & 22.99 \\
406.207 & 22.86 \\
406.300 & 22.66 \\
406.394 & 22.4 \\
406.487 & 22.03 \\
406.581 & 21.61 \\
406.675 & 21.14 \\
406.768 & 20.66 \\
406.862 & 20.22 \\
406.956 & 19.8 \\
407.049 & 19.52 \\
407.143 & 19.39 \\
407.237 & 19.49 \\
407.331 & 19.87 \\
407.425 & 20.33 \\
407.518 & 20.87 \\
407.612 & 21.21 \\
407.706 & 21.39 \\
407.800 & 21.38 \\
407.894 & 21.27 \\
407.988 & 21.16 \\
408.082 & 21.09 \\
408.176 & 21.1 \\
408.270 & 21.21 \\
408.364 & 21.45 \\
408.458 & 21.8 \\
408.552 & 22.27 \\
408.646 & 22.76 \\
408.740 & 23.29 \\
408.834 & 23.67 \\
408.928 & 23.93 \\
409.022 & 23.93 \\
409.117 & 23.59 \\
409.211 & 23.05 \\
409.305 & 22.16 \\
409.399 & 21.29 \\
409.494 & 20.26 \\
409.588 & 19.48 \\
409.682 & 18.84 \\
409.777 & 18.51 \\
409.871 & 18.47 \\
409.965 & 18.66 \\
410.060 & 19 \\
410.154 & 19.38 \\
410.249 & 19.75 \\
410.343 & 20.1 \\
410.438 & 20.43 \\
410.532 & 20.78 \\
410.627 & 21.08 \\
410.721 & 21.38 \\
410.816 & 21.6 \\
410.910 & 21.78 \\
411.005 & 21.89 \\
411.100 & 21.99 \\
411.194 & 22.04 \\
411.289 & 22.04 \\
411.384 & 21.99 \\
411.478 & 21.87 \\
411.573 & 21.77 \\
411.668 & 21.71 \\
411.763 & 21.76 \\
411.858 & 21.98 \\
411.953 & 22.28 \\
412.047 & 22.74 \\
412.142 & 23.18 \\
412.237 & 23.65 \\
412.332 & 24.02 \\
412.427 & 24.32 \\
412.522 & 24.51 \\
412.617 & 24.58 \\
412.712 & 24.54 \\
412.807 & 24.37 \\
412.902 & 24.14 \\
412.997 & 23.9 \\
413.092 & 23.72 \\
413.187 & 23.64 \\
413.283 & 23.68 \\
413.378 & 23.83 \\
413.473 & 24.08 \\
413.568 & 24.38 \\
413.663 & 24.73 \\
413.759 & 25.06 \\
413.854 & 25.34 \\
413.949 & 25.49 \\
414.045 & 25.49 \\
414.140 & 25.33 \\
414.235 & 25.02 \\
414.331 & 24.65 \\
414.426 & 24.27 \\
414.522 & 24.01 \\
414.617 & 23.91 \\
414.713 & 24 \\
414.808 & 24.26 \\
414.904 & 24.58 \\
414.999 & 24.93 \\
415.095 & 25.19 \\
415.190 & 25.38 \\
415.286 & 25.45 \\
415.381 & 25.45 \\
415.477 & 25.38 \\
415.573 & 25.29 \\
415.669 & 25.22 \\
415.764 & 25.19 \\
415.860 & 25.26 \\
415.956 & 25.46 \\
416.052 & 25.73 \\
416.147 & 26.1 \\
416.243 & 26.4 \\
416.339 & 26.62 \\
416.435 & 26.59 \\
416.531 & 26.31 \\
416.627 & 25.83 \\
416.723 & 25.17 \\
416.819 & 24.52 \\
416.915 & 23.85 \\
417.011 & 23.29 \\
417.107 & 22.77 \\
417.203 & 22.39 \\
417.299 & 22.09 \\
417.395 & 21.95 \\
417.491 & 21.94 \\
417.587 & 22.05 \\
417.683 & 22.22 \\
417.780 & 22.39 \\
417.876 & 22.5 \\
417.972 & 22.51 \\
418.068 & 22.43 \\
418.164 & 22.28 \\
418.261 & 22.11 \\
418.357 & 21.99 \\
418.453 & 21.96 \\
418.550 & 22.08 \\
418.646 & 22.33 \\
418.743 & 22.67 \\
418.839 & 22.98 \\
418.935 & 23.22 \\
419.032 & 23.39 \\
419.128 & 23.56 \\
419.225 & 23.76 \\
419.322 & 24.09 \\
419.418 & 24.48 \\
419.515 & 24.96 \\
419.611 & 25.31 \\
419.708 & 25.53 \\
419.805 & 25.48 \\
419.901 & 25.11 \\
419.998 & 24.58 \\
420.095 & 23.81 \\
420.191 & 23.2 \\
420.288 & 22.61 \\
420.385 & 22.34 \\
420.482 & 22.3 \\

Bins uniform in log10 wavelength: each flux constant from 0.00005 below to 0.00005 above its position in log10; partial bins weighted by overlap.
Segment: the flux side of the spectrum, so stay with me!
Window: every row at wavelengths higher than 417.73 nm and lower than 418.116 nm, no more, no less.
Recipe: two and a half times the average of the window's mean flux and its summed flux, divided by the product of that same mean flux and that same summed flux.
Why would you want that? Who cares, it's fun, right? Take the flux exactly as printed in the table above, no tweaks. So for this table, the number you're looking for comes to 0.0696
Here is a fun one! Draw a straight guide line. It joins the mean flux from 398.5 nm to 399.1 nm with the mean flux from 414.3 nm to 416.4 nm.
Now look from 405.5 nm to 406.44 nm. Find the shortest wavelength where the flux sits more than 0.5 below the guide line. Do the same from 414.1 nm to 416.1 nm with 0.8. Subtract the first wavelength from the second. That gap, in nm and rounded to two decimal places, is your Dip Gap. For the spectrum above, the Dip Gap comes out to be 8.22 nm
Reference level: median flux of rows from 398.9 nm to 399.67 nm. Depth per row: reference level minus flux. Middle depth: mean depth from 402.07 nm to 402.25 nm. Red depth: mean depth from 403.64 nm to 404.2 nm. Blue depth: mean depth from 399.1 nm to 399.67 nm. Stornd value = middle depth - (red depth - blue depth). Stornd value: 3.5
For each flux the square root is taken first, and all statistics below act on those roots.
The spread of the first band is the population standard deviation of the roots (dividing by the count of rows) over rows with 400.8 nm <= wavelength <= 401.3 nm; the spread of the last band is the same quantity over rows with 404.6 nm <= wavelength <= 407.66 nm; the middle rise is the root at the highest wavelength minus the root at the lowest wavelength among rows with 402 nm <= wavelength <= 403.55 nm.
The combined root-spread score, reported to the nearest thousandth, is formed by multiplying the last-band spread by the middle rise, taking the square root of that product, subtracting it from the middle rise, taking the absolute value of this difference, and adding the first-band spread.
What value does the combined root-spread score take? 0.081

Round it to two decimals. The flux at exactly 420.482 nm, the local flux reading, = 22.30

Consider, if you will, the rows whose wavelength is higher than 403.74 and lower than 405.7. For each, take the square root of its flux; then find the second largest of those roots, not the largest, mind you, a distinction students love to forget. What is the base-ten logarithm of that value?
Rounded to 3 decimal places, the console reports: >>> 0.711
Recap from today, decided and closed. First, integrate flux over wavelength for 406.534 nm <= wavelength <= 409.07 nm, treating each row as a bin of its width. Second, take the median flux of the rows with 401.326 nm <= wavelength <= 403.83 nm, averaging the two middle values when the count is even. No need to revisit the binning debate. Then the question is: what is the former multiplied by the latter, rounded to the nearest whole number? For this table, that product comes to 1270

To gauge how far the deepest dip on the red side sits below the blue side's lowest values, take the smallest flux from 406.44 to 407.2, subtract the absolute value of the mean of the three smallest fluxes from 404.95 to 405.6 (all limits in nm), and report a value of -4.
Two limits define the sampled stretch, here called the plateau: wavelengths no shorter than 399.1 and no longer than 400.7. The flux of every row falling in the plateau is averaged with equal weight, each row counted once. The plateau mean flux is 21.6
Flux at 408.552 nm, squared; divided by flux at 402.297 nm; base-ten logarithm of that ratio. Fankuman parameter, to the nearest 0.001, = 1.333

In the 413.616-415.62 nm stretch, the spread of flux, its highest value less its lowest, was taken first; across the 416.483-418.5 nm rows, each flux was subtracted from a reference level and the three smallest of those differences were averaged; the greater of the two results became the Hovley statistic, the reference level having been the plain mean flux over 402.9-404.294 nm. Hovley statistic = 1.6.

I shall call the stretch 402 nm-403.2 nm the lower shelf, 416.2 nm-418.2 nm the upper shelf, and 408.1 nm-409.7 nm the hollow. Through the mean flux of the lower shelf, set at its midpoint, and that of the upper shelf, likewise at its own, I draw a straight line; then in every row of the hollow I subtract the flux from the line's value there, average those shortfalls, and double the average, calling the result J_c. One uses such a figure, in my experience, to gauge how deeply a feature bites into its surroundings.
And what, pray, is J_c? 3.0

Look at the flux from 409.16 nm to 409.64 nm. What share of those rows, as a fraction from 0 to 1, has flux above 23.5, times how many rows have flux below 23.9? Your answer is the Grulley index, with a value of 0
